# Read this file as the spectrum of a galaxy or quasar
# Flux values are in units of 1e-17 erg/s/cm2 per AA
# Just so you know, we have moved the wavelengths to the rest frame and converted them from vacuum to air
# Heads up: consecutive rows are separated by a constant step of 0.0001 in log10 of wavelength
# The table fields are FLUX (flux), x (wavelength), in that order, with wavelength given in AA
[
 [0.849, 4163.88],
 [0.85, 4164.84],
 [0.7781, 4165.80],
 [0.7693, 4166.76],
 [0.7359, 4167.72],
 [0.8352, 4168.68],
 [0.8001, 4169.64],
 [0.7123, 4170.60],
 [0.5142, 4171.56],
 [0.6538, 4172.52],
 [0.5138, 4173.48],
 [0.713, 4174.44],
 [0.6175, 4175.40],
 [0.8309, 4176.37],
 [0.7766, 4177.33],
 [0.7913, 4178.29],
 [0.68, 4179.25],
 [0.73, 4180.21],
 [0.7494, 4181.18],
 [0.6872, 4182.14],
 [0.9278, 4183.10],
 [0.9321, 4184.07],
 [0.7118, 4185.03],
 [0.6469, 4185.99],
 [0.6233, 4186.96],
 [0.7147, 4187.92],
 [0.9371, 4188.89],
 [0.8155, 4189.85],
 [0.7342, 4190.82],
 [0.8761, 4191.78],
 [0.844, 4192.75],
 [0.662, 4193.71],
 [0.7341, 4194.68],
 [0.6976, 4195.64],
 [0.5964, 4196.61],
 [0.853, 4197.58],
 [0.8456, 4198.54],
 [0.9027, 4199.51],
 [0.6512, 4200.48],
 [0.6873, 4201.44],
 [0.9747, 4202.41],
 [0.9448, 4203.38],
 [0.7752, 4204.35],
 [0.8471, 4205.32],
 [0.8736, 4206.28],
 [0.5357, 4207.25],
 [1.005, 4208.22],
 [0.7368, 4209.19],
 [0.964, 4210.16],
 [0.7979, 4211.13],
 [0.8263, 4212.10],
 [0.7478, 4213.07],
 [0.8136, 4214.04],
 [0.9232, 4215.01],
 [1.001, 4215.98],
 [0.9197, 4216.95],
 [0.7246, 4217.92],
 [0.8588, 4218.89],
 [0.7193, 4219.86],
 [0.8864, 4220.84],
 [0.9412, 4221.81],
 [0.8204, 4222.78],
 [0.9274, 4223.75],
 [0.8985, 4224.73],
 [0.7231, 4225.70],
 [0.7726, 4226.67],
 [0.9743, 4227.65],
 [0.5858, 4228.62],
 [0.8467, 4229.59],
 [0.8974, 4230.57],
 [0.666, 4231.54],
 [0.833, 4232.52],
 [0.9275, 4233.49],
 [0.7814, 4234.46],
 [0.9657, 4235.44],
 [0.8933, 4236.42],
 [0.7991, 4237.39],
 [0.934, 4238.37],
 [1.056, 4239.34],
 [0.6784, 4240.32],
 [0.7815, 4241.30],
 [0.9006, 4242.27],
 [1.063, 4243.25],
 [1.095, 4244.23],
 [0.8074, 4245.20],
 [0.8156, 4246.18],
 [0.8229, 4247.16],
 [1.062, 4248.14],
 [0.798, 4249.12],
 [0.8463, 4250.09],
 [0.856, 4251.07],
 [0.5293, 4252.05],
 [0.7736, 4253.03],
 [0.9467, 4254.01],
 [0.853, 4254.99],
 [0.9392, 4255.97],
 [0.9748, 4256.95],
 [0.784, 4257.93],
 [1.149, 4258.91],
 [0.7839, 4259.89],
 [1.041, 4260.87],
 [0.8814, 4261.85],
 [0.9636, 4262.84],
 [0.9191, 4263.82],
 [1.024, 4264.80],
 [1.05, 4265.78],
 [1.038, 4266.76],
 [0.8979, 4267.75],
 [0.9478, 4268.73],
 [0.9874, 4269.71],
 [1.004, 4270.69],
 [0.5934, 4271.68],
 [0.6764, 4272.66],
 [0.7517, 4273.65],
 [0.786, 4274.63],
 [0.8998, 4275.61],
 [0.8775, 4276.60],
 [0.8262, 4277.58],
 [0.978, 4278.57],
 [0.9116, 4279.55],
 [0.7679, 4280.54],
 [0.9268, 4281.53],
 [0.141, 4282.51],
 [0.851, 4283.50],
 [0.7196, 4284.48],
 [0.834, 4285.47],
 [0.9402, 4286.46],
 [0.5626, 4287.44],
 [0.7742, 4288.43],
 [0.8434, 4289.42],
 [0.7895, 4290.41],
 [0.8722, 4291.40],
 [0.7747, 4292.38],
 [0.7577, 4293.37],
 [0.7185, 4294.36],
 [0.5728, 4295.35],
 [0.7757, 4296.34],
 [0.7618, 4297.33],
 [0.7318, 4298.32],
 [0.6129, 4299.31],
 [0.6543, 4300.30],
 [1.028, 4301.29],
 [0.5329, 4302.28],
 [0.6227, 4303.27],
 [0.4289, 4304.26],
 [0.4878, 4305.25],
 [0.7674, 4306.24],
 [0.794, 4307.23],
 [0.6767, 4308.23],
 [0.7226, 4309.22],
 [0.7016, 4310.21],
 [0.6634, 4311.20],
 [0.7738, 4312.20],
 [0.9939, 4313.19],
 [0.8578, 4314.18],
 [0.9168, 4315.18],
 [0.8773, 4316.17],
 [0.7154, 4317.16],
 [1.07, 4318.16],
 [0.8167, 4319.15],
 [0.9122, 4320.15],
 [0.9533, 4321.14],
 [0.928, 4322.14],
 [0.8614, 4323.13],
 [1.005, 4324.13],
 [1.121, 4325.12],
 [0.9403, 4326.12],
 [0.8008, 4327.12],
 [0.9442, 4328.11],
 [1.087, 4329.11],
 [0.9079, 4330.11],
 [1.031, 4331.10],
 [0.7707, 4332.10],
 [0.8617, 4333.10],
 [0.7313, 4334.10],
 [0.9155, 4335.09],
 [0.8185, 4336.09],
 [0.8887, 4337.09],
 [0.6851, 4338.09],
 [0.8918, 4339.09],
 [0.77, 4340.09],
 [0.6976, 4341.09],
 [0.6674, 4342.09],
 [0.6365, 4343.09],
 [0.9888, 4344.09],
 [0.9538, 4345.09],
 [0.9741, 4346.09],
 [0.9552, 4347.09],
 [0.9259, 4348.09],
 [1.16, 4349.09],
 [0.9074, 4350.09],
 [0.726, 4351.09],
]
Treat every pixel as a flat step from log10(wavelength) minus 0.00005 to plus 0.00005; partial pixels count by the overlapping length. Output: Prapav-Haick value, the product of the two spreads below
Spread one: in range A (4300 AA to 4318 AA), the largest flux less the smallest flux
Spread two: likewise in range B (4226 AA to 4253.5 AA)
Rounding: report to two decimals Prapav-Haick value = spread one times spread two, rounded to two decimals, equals 0.34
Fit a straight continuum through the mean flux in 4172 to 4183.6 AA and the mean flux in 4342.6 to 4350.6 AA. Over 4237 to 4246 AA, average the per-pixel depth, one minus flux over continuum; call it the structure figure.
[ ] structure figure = -0.12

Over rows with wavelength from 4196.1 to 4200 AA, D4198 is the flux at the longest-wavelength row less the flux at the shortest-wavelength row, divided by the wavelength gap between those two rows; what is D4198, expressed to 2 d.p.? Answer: 0.11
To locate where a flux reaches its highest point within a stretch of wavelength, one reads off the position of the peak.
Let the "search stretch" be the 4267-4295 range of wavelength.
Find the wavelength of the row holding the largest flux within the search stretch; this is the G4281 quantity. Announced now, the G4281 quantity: 4270.69 AA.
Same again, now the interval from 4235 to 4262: 4258.91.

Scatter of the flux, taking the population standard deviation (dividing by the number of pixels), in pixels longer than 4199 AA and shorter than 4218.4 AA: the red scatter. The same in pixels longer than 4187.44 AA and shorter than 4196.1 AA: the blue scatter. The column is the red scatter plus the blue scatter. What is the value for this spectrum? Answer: 0.21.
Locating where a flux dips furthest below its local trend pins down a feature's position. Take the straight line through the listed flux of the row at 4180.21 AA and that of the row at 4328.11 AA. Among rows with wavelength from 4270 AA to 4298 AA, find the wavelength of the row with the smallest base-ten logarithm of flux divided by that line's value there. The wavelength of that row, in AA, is 4282.51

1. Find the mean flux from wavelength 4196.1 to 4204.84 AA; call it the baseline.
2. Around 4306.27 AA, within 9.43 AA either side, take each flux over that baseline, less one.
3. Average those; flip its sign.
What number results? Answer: 0.10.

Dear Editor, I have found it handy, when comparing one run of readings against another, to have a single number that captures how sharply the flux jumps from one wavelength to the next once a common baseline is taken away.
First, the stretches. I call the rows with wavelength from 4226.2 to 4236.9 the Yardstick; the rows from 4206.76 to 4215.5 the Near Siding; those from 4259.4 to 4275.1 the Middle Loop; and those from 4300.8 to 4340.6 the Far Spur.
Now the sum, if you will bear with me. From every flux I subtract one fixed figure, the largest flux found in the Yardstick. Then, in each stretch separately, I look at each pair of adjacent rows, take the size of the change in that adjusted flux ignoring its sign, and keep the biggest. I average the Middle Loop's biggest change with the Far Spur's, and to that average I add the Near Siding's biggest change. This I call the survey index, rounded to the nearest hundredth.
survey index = 0.92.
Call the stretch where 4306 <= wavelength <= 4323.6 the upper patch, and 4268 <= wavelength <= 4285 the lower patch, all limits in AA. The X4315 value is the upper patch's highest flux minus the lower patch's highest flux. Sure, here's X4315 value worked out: 0.07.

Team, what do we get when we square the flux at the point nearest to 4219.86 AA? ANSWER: 0.52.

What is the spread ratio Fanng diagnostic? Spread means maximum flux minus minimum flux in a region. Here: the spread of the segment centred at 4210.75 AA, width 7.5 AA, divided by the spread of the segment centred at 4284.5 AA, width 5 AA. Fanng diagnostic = 0.59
